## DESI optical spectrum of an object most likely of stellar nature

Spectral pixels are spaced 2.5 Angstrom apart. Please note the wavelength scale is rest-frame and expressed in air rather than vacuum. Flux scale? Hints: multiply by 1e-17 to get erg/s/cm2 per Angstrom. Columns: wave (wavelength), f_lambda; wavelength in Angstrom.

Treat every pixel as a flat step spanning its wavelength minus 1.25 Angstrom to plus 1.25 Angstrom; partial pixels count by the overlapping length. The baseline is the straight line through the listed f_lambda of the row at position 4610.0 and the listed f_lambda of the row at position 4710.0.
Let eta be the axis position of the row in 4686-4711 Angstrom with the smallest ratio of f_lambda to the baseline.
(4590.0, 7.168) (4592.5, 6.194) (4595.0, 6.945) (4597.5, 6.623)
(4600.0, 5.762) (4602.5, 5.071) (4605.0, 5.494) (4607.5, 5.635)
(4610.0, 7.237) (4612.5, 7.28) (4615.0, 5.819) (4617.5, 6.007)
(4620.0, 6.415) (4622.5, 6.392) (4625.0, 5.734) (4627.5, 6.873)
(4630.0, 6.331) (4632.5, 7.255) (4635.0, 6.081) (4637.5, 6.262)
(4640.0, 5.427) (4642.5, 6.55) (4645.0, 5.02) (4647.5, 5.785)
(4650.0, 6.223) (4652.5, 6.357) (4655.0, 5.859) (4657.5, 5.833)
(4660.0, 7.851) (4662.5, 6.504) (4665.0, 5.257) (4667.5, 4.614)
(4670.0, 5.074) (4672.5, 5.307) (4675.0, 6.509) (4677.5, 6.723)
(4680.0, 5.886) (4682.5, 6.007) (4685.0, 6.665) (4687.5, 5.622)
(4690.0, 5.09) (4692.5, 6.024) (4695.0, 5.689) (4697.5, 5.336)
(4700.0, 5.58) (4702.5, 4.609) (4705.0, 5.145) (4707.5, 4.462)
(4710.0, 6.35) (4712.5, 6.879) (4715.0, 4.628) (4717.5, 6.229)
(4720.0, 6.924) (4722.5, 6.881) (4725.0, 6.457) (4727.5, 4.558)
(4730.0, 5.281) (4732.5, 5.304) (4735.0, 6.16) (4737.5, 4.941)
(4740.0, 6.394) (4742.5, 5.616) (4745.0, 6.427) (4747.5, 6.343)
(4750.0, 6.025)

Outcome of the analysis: 4707.5 Angstrom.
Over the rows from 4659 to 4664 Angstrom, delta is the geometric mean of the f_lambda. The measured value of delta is 7.1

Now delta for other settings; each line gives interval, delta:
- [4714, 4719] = 5.4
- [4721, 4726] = 6.7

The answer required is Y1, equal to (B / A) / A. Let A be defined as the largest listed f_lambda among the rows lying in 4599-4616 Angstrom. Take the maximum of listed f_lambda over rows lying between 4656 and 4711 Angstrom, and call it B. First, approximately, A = 7.28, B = 7.851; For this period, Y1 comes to 0.148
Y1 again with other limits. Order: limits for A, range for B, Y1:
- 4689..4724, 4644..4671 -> 0.164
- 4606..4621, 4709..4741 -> 0.131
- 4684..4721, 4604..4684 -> 0.164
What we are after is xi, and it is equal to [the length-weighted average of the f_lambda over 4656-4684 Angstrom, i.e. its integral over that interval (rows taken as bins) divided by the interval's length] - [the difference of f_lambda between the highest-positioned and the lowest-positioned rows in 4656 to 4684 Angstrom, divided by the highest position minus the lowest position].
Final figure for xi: 5.96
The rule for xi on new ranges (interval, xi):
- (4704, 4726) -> 5.93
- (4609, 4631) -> 6.49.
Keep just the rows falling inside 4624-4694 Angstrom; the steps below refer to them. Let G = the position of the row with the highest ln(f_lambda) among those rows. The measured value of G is 4660.0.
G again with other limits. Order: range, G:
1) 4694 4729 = 4720.0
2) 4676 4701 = 4677.5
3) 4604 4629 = 4612.5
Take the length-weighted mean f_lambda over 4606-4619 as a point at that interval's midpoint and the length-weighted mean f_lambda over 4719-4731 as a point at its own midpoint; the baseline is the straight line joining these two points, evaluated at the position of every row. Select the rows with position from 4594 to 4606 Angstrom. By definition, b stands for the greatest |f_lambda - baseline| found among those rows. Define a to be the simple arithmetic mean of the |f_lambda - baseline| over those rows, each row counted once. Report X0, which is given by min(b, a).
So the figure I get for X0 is 0.72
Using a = 0.72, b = 1.34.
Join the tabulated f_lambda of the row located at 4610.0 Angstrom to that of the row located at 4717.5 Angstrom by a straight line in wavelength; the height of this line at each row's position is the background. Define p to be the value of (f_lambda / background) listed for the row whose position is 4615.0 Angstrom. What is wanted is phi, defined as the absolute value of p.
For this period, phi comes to 0.81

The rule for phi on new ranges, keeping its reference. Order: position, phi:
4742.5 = 0.94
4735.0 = 1.02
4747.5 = 1.07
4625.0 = 0.81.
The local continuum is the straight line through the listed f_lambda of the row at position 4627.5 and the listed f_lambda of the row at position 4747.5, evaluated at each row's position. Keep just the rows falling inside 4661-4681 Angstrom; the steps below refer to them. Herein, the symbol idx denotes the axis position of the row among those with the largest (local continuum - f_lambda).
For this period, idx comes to 4667.5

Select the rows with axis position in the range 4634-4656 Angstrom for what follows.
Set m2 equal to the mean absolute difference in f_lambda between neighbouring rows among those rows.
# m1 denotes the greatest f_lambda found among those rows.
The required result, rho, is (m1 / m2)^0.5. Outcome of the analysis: 3.1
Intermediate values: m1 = 6.55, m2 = 0.69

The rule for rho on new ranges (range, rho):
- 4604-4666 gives 3.2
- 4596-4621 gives 3.4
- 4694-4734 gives 2.8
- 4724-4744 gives 2.6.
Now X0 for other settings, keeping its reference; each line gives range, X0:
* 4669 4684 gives 0.55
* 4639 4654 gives 0.50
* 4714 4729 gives 0.87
